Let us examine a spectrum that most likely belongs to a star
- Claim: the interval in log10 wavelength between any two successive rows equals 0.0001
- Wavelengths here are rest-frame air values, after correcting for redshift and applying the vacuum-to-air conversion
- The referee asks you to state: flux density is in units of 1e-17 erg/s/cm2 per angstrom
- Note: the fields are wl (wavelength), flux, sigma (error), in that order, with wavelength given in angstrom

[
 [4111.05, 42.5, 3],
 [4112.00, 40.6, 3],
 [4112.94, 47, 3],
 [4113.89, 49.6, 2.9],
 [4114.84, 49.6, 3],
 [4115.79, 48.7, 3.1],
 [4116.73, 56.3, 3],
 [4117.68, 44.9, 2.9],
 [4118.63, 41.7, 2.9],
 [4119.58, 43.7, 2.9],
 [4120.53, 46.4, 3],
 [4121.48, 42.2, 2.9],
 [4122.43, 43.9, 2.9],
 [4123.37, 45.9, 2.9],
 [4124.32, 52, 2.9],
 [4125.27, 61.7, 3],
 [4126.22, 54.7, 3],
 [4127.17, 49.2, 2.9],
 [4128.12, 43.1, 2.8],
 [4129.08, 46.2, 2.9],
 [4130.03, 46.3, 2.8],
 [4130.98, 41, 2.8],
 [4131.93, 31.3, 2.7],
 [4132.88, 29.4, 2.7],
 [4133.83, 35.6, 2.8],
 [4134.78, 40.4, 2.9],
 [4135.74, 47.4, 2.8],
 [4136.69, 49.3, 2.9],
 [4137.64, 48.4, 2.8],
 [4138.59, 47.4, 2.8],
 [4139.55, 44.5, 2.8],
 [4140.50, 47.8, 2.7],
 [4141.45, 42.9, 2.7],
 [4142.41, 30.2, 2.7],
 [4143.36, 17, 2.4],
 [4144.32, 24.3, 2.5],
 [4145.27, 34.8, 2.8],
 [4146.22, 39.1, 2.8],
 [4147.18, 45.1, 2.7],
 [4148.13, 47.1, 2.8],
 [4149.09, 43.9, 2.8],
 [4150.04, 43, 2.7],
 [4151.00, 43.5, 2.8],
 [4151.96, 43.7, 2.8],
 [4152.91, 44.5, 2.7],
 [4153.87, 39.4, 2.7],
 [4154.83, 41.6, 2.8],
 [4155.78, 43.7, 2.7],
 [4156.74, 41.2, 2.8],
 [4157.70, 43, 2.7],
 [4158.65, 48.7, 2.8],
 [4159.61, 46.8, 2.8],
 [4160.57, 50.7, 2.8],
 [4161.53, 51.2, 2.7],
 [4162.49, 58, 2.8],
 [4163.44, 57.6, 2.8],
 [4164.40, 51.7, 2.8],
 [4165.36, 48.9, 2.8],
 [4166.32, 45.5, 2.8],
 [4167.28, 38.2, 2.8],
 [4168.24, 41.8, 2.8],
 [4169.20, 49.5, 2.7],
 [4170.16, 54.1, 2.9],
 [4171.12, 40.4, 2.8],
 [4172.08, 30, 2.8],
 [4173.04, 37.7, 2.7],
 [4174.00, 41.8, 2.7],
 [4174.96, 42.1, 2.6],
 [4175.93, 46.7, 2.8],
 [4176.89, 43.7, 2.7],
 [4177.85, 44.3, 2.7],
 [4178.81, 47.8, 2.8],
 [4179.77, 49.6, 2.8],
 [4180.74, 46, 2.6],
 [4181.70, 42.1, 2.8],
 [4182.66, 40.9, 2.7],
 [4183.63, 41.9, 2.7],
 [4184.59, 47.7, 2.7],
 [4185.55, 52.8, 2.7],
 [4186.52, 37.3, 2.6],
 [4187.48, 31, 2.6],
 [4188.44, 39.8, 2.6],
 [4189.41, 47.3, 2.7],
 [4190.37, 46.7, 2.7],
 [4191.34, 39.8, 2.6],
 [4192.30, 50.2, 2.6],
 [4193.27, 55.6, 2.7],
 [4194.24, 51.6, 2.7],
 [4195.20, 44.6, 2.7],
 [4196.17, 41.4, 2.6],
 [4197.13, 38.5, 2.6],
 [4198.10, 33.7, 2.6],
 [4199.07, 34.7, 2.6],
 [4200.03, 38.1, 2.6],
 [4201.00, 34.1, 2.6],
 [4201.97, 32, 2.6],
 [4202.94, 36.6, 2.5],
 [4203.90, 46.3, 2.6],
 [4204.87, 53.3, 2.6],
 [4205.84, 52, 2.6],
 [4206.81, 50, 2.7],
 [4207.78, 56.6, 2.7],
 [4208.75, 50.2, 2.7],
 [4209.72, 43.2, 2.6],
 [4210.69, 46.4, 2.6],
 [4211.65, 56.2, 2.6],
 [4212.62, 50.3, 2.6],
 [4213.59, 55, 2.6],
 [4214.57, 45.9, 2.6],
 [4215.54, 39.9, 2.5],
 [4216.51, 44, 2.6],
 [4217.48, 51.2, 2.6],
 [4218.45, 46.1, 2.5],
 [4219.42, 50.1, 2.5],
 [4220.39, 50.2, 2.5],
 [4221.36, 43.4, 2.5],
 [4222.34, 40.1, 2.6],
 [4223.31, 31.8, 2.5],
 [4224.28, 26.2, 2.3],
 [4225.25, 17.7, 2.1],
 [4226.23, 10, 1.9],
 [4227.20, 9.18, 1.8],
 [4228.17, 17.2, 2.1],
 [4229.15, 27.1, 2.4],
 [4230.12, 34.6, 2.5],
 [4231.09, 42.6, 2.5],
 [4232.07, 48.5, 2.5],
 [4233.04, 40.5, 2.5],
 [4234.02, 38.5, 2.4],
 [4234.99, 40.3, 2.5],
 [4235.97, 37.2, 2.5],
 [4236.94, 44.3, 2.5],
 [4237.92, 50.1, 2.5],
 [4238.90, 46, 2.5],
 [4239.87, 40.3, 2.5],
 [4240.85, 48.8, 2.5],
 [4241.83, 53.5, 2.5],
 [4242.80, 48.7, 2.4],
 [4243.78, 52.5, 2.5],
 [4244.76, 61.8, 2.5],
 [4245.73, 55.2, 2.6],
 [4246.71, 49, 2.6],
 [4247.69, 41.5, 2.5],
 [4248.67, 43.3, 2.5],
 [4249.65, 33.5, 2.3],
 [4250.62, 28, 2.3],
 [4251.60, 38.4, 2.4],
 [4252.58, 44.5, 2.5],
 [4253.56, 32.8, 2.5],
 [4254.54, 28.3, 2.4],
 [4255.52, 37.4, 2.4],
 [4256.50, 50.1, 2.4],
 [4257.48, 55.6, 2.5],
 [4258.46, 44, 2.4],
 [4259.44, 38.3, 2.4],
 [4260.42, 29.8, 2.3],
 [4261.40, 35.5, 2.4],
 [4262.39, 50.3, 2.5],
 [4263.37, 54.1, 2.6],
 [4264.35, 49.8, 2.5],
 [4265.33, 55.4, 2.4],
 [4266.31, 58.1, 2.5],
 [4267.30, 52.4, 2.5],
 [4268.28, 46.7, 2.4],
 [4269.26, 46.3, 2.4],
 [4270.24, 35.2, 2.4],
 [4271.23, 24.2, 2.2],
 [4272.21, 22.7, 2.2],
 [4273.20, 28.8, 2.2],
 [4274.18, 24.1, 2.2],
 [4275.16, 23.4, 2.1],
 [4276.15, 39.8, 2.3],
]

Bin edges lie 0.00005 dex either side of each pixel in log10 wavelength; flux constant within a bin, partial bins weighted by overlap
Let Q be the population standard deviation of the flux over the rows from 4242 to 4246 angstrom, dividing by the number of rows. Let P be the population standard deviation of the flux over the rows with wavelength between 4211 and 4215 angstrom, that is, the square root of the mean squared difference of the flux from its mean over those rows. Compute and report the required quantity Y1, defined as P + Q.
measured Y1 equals 8.9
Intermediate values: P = 4.08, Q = 4.8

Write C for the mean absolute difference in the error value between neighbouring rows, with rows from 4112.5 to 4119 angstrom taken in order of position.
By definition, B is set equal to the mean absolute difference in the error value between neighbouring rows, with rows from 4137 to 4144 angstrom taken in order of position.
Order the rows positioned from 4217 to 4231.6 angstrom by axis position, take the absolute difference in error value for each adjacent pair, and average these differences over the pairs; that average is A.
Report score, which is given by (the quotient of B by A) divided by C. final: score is 7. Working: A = 0.121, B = 0.067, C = 0.08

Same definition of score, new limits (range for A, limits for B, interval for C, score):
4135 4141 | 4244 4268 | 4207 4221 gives 38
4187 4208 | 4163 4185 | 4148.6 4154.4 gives 34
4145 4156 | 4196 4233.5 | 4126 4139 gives 12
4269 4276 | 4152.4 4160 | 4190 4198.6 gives 38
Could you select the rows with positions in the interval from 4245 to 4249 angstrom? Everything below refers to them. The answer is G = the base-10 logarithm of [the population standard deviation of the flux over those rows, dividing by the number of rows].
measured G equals 0.73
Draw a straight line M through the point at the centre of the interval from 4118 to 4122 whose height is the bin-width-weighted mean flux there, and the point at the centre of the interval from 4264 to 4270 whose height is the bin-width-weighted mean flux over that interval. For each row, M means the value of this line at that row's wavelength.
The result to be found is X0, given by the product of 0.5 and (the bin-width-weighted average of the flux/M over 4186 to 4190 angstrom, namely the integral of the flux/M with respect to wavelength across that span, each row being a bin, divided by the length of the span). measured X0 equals 0.418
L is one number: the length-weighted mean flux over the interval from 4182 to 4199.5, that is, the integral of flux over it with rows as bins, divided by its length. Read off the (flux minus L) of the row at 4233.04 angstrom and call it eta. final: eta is -3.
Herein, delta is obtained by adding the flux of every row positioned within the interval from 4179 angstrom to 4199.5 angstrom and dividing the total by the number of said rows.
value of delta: 43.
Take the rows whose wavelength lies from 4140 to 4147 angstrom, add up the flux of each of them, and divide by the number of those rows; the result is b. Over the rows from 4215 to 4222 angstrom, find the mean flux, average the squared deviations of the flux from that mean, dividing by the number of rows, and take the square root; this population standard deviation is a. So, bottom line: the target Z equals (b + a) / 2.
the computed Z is 18.8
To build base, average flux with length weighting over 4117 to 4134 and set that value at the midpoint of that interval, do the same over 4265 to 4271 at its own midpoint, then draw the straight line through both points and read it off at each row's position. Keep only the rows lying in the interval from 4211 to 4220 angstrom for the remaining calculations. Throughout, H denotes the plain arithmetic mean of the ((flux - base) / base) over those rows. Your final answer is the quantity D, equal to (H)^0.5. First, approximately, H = 0.05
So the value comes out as 0.21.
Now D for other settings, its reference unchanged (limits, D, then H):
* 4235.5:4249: 0.13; 0.02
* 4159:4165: 0.40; 0.16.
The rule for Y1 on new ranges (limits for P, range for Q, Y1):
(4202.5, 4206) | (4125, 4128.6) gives 13.4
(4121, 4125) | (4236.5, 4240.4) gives 7.2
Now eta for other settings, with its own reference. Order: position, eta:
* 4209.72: 0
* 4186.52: -6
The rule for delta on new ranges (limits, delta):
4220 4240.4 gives 35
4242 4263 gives 43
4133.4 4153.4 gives 41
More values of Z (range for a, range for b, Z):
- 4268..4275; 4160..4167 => 30.8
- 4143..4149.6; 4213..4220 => 29.0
